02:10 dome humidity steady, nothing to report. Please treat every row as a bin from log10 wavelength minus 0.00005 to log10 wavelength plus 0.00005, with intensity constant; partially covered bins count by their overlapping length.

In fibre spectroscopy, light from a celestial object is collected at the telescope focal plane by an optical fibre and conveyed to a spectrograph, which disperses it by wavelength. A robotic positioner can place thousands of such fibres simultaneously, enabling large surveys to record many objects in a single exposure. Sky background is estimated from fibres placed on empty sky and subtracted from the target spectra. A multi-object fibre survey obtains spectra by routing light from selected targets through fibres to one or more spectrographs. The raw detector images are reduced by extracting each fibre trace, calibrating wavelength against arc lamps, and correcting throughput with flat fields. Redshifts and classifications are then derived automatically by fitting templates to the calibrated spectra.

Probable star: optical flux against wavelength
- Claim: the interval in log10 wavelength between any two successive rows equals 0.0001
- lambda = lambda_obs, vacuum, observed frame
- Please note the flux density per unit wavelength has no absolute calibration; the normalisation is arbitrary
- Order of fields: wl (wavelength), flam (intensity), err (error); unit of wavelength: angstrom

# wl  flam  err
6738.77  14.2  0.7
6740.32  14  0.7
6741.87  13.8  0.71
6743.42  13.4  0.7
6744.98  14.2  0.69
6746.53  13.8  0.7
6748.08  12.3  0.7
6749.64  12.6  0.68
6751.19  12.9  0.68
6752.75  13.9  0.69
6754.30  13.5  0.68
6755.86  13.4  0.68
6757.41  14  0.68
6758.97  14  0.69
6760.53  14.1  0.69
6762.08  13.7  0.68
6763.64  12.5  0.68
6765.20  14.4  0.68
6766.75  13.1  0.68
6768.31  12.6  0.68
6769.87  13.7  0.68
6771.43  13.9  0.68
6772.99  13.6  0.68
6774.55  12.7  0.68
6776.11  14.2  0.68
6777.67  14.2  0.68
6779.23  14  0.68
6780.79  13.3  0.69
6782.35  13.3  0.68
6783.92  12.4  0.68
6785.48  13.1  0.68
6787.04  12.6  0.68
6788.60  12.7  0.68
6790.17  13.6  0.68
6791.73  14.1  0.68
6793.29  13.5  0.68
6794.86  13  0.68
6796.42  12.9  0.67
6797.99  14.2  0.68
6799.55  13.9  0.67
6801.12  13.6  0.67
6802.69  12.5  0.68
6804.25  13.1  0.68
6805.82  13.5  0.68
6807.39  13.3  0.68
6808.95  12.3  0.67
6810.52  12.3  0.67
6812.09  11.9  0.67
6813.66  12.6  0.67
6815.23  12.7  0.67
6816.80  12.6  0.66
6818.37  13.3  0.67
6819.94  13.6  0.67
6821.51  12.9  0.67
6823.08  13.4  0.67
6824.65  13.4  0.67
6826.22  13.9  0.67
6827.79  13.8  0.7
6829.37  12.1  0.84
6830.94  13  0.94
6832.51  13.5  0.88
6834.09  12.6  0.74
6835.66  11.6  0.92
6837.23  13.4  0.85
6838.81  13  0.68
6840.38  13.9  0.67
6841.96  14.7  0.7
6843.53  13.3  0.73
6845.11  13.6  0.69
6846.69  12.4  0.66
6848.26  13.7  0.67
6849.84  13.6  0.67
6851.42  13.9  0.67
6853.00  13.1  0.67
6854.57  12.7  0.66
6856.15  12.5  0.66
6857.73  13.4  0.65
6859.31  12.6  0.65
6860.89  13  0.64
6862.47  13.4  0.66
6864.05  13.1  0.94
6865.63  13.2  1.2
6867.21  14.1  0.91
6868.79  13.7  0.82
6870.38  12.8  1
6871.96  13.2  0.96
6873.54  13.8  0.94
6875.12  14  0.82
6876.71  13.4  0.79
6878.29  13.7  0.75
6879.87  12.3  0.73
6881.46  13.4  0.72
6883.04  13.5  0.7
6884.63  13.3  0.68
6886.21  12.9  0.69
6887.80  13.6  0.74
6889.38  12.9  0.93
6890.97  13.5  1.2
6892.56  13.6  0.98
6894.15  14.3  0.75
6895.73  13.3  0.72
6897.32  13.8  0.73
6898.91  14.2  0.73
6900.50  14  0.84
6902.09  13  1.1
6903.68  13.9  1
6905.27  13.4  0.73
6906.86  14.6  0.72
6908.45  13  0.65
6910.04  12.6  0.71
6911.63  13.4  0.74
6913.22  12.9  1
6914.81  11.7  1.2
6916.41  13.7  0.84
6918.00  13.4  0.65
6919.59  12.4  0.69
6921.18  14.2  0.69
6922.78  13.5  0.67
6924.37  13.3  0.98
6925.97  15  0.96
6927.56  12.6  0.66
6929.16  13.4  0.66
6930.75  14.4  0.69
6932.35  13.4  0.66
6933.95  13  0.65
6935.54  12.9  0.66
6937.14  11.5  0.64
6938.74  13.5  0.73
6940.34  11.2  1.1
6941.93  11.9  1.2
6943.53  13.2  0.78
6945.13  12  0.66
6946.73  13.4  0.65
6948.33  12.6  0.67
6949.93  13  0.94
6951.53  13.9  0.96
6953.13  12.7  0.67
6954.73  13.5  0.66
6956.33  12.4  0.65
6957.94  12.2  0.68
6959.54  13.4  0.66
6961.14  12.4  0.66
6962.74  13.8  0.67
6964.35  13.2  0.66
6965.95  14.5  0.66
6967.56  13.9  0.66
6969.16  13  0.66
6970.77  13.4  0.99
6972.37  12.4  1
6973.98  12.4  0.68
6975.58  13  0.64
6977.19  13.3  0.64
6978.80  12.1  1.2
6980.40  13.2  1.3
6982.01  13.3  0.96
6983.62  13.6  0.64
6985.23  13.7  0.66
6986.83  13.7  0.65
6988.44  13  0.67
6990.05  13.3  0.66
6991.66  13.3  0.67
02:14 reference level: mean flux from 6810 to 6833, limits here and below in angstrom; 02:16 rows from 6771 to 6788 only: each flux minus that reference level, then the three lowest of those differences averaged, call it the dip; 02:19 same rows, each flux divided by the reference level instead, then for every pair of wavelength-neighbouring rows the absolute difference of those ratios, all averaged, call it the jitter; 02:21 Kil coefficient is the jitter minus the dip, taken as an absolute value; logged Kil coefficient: 0.48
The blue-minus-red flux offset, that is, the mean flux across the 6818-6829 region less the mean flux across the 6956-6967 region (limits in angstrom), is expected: 0.3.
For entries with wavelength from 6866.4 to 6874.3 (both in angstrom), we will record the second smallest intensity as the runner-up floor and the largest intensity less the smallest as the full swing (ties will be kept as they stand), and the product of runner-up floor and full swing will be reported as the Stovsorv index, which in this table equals 17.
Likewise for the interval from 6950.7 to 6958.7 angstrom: 21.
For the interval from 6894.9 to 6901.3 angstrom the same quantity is 12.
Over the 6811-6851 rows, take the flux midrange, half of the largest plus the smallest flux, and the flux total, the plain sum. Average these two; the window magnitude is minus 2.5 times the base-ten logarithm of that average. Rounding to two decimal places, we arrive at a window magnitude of -5.58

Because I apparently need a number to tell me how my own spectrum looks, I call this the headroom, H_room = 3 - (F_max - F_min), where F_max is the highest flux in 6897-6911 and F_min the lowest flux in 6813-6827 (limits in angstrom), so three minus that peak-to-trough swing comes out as 1.0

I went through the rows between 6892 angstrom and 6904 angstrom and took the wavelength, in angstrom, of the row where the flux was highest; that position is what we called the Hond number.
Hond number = 6894.15 angstrom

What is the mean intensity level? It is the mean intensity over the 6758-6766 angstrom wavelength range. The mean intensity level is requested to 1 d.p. 13.7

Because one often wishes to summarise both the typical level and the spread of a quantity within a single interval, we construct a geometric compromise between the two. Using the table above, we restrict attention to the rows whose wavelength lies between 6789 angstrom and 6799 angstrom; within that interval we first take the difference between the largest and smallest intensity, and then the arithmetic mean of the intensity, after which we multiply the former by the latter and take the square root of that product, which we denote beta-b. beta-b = 4.2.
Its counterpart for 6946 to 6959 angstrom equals 4.7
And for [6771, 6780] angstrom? 4.5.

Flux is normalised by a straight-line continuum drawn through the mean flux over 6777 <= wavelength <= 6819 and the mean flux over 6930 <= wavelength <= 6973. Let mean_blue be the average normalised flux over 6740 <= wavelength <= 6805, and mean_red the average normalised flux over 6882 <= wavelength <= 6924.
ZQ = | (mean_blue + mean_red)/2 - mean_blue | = 0.0036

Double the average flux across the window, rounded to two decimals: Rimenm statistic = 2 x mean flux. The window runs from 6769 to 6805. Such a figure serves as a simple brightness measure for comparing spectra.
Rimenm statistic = 26.79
